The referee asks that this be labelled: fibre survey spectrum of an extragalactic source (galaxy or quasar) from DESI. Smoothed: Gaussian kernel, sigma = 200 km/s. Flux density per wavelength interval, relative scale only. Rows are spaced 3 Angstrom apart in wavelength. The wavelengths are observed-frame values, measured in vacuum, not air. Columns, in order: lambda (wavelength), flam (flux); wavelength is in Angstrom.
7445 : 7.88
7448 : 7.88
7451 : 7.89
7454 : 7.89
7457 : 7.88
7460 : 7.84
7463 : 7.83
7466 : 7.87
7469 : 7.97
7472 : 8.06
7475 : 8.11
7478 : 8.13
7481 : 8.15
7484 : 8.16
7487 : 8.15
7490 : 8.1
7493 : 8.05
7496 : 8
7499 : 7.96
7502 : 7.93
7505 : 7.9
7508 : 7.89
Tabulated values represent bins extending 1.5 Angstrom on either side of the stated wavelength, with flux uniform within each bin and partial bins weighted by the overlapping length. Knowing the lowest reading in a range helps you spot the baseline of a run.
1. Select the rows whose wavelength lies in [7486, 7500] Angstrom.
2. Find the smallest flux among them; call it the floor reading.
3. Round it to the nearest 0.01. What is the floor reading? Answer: 7.96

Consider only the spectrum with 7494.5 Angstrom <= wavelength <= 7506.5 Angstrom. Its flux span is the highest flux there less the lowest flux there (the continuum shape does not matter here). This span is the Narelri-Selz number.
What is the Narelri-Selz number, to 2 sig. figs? 0.10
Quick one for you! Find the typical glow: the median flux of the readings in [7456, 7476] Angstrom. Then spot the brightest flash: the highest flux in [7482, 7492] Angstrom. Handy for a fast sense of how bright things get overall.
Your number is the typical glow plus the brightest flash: 16.04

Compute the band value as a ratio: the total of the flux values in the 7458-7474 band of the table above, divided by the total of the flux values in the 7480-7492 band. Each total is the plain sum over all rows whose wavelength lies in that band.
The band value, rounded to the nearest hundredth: 1.22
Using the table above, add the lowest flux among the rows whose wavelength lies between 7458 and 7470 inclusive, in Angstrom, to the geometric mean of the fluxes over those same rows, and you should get 15.7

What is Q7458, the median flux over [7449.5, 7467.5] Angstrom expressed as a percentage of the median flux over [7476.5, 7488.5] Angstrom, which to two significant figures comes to 97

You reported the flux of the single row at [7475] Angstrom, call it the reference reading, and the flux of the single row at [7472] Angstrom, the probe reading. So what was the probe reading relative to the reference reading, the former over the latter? 0.99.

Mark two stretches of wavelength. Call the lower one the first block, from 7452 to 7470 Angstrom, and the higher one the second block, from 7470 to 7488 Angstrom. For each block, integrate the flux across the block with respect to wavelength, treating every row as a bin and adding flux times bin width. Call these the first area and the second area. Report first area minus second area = -4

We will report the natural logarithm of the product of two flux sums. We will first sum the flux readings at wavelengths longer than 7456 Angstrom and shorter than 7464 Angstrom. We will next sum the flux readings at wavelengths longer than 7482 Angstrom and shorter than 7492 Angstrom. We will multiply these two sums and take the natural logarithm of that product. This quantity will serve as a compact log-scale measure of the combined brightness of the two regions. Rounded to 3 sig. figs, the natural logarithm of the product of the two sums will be 6.35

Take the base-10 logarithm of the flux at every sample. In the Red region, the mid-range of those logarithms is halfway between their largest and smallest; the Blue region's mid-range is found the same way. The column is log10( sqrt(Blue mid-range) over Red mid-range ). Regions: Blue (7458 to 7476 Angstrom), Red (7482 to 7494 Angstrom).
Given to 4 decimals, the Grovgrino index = 0.0190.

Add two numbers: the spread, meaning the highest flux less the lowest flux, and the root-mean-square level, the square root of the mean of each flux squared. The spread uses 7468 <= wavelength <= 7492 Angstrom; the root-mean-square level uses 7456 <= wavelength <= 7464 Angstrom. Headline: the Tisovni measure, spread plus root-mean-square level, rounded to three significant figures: 8.04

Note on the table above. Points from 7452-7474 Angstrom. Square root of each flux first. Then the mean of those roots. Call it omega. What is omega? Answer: 2.81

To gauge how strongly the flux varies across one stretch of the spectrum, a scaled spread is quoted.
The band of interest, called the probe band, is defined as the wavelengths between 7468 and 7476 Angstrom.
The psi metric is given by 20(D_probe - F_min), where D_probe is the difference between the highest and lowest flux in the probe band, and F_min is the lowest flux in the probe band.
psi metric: -157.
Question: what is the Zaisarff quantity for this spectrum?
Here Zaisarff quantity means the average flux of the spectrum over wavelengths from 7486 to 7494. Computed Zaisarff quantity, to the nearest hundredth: 8.10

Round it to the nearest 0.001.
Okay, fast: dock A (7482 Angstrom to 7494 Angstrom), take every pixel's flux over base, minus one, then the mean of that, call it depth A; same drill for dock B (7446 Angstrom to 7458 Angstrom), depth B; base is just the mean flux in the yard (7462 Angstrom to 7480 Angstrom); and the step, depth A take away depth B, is 0.029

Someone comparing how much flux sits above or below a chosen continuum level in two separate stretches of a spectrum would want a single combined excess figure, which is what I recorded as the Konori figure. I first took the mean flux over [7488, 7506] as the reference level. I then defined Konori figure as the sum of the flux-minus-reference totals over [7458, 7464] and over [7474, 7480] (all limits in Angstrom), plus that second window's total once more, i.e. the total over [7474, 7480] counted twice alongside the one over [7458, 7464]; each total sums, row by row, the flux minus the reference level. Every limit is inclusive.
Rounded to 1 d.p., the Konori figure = 0.2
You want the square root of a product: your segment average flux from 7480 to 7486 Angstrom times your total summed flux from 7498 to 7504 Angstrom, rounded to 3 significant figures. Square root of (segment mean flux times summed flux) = 11.4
